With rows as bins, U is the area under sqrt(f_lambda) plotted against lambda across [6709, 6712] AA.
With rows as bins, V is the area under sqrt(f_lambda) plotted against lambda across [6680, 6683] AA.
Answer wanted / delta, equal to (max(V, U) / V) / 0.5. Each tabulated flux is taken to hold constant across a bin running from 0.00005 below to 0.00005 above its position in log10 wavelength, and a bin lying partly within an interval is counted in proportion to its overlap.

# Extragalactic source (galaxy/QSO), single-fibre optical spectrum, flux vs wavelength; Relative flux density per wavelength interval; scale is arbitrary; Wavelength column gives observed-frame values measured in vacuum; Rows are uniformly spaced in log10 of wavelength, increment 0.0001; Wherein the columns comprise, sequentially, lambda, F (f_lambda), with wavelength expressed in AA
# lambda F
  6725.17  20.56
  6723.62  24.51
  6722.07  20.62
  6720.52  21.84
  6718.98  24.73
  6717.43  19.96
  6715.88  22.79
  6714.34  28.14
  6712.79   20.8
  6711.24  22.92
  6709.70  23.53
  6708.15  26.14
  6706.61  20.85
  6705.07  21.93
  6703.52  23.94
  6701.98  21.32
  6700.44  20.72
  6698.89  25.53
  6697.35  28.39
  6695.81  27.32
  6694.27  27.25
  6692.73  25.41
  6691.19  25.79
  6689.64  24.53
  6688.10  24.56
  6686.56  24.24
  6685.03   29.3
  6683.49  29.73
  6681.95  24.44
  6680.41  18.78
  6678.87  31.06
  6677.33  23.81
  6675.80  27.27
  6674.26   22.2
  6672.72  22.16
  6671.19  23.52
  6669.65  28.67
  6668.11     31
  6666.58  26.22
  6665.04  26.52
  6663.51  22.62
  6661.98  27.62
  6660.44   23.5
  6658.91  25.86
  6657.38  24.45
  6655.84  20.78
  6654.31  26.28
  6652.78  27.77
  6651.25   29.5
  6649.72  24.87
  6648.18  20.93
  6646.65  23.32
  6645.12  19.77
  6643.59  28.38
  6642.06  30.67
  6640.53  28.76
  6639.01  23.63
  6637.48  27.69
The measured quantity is 2.03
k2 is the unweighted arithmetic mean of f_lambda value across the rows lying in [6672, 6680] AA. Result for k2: 25.3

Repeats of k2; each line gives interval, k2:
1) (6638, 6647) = 25.8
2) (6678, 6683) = 24.8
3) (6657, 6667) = 25.3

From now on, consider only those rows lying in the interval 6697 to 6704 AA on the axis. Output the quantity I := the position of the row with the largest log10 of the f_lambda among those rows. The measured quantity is 6697.35 AA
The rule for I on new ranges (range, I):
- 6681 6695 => 6683.49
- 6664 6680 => 6678.87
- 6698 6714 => 6708.15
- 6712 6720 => 6714.34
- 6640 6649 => 6642.06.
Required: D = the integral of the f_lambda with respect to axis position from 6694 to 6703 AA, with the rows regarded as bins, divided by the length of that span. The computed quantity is 24.9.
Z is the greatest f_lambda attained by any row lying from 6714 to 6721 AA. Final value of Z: 28.14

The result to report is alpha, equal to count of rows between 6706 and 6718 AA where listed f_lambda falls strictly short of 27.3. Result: 7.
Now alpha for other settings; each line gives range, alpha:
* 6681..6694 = 6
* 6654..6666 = 7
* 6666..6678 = 6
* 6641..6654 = 4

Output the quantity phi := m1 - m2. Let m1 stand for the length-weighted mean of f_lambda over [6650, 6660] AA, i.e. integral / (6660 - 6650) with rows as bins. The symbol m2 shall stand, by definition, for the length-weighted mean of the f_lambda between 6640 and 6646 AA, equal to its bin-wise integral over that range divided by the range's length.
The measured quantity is -1.1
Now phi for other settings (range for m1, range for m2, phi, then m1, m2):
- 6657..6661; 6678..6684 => -1.1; 24.7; 25.8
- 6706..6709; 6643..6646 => -0.2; 23.6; 23.8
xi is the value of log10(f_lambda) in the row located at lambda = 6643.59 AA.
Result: 1.45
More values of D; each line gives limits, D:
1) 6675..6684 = 25.7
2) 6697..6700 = 26.0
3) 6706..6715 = 23.7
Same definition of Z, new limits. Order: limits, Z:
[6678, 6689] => 31.06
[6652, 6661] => 27.77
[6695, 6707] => 28.39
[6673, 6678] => 27.27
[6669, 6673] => 28.67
